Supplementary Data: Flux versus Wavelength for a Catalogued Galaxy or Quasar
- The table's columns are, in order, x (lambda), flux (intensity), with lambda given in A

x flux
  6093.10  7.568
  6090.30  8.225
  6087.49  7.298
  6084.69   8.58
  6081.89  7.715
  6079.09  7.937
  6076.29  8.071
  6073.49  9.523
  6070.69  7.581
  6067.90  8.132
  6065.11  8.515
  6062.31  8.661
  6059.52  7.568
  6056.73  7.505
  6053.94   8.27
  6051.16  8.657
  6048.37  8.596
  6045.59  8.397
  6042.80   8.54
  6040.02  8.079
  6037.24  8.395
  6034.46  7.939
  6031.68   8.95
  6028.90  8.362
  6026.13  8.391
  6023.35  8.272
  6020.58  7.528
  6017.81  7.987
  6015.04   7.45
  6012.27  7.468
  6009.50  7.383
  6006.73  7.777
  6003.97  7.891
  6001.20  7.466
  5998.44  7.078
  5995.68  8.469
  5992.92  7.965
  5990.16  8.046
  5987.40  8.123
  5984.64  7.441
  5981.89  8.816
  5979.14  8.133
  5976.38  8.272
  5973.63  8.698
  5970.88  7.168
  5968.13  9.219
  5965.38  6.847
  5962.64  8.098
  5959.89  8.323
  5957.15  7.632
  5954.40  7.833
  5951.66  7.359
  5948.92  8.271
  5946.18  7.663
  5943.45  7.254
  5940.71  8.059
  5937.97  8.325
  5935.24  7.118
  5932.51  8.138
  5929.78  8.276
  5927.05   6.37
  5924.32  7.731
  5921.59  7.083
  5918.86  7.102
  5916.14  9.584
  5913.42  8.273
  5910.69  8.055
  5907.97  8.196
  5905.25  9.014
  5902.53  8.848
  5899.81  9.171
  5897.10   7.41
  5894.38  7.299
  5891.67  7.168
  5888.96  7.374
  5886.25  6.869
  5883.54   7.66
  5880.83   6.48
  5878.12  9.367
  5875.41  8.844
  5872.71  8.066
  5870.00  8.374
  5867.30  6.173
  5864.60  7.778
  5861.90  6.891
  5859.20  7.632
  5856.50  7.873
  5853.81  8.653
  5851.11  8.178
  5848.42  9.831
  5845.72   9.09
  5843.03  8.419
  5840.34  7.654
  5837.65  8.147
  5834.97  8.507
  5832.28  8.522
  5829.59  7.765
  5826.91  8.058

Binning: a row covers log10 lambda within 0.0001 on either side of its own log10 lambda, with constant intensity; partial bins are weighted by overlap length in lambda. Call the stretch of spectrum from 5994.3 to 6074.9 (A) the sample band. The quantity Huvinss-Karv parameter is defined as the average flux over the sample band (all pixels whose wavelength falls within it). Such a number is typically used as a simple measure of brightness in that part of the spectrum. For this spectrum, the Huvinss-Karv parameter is 8.1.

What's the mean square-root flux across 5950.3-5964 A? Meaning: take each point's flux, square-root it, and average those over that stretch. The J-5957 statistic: 2.80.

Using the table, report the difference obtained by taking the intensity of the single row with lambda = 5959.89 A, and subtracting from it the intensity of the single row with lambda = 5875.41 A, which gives -0.5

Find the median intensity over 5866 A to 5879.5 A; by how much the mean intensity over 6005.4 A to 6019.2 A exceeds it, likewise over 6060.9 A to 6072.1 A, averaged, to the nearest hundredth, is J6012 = -0.46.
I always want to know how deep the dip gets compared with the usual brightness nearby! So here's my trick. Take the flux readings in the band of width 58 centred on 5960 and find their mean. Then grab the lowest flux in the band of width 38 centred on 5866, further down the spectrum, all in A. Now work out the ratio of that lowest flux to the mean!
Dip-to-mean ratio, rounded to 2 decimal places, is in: 0.78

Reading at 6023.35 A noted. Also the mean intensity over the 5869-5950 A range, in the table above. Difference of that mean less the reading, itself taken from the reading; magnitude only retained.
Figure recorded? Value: 8.63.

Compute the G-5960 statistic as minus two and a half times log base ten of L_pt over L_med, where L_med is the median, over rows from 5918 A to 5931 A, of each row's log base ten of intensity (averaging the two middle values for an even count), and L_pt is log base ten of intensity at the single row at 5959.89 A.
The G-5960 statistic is -0.08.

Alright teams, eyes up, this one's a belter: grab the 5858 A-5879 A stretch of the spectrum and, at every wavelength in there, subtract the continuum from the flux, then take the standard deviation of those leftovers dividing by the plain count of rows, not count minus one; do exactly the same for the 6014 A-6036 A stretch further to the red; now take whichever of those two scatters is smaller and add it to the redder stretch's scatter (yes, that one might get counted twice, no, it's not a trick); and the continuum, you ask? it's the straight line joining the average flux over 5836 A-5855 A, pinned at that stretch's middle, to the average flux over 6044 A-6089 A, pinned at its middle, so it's 0.93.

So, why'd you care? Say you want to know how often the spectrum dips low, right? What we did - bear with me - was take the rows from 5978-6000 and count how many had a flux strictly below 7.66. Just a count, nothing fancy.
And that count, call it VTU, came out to 2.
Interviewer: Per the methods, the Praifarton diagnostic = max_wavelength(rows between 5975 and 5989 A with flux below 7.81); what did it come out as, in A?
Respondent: 5984.64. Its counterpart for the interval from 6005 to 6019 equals 6015.04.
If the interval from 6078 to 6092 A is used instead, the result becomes 6087.49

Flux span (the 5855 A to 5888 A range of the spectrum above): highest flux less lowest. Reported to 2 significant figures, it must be 3.2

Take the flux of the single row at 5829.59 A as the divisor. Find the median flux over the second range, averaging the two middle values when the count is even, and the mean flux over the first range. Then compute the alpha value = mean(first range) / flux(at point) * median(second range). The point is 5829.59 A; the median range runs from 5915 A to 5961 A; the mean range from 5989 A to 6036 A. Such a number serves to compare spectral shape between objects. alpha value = 7.87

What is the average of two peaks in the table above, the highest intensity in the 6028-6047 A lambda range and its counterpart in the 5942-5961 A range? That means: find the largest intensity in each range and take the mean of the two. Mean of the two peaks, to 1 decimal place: 8.6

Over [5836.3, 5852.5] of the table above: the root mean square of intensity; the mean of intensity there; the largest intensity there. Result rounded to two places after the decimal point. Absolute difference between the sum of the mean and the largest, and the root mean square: 9.80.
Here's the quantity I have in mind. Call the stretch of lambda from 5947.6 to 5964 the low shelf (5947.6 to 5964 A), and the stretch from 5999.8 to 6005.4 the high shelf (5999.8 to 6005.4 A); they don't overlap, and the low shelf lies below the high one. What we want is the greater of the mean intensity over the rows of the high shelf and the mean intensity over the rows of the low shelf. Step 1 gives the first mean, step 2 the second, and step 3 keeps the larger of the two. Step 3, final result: 7.92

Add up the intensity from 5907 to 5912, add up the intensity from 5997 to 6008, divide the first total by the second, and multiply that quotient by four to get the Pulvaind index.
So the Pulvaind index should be 2.2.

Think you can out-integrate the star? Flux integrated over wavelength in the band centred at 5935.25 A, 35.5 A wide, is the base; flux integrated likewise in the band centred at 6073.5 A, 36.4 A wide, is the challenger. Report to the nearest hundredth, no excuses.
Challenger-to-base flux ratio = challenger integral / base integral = 1.09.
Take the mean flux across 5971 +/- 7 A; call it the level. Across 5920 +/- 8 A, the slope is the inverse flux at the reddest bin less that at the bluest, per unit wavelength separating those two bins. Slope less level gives -8.0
